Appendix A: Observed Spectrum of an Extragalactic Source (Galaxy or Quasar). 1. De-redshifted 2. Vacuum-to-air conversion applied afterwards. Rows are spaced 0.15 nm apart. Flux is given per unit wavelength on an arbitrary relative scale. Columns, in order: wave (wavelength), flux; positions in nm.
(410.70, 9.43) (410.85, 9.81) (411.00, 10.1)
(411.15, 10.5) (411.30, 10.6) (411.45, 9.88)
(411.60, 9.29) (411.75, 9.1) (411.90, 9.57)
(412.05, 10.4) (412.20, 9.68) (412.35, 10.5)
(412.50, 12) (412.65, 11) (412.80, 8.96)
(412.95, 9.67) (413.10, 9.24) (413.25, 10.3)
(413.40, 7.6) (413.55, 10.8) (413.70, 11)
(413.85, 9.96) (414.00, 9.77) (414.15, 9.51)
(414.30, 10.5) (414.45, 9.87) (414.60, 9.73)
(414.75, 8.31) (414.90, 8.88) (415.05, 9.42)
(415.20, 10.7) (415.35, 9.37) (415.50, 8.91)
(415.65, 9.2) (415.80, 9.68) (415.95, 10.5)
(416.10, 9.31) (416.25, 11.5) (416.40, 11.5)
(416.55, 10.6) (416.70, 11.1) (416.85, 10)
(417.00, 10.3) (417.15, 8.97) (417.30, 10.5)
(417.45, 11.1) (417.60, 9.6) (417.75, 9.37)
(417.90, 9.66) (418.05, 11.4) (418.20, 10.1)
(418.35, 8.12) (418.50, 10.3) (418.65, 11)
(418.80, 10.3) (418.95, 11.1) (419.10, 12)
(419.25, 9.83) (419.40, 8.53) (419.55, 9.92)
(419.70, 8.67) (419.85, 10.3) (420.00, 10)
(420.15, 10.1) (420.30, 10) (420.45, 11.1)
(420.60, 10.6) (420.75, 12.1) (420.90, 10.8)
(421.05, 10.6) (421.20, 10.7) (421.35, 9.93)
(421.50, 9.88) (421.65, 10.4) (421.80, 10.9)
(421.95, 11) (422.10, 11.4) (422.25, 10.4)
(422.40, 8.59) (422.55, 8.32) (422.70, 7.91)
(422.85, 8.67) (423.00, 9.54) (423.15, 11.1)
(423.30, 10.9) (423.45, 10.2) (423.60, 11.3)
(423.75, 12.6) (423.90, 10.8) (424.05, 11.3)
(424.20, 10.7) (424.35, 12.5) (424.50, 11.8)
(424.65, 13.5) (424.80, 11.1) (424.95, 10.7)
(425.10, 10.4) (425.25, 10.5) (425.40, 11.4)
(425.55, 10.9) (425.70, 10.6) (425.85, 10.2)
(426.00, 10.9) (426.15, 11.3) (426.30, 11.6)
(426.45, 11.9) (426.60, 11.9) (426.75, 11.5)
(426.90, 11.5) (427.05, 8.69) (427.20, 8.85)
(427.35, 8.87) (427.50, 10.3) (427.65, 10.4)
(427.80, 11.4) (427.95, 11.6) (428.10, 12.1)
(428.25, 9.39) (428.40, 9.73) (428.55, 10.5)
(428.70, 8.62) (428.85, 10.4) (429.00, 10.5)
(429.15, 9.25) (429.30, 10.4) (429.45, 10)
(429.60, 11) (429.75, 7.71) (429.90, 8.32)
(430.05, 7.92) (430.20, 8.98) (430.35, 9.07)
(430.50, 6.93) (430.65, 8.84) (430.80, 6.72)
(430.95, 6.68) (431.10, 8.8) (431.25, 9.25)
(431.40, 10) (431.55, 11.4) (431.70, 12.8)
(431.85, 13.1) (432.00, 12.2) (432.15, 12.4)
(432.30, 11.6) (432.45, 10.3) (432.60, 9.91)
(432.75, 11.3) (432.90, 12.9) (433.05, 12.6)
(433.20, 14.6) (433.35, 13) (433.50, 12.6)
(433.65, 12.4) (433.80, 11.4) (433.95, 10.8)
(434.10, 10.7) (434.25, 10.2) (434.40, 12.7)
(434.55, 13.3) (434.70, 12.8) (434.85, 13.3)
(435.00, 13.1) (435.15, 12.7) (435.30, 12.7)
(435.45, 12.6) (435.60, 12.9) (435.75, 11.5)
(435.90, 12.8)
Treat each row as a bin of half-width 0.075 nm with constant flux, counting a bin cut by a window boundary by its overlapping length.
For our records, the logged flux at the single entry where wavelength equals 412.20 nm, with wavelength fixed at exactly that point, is 9.68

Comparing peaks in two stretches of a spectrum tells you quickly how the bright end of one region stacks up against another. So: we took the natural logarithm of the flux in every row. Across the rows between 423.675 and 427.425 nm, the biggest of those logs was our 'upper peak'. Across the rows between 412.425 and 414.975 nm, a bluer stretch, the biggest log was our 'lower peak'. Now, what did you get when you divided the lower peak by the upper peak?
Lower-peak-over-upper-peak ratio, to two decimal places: 0.95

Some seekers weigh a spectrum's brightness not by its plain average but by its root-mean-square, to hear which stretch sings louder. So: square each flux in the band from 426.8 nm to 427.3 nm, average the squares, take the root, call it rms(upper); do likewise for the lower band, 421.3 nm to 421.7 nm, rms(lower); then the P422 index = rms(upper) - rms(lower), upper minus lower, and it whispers -0.3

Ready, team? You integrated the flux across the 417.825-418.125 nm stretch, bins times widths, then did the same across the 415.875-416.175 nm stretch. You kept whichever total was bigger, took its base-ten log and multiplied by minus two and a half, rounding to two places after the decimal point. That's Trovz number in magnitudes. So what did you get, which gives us -1.25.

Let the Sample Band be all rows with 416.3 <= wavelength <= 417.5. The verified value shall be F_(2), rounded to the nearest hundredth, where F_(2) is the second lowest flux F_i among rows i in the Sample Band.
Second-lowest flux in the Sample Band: 10.00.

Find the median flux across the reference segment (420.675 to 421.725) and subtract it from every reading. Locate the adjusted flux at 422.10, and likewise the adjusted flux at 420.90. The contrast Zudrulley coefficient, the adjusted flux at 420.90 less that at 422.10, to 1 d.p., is -0.6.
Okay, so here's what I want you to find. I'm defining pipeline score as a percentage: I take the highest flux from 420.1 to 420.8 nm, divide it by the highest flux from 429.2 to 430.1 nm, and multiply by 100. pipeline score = 110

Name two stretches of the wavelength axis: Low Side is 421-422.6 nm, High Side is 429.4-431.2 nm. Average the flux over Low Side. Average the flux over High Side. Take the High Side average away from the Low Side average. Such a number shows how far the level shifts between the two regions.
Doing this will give 1.8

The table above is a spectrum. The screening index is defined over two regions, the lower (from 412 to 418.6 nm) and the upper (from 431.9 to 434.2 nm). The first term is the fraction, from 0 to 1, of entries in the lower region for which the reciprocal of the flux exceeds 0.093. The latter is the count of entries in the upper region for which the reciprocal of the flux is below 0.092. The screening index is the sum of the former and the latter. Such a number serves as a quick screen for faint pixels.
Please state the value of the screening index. 12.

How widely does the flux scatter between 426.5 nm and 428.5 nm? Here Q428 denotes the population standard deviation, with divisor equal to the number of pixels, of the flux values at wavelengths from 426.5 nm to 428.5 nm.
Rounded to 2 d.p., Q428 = 1.21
